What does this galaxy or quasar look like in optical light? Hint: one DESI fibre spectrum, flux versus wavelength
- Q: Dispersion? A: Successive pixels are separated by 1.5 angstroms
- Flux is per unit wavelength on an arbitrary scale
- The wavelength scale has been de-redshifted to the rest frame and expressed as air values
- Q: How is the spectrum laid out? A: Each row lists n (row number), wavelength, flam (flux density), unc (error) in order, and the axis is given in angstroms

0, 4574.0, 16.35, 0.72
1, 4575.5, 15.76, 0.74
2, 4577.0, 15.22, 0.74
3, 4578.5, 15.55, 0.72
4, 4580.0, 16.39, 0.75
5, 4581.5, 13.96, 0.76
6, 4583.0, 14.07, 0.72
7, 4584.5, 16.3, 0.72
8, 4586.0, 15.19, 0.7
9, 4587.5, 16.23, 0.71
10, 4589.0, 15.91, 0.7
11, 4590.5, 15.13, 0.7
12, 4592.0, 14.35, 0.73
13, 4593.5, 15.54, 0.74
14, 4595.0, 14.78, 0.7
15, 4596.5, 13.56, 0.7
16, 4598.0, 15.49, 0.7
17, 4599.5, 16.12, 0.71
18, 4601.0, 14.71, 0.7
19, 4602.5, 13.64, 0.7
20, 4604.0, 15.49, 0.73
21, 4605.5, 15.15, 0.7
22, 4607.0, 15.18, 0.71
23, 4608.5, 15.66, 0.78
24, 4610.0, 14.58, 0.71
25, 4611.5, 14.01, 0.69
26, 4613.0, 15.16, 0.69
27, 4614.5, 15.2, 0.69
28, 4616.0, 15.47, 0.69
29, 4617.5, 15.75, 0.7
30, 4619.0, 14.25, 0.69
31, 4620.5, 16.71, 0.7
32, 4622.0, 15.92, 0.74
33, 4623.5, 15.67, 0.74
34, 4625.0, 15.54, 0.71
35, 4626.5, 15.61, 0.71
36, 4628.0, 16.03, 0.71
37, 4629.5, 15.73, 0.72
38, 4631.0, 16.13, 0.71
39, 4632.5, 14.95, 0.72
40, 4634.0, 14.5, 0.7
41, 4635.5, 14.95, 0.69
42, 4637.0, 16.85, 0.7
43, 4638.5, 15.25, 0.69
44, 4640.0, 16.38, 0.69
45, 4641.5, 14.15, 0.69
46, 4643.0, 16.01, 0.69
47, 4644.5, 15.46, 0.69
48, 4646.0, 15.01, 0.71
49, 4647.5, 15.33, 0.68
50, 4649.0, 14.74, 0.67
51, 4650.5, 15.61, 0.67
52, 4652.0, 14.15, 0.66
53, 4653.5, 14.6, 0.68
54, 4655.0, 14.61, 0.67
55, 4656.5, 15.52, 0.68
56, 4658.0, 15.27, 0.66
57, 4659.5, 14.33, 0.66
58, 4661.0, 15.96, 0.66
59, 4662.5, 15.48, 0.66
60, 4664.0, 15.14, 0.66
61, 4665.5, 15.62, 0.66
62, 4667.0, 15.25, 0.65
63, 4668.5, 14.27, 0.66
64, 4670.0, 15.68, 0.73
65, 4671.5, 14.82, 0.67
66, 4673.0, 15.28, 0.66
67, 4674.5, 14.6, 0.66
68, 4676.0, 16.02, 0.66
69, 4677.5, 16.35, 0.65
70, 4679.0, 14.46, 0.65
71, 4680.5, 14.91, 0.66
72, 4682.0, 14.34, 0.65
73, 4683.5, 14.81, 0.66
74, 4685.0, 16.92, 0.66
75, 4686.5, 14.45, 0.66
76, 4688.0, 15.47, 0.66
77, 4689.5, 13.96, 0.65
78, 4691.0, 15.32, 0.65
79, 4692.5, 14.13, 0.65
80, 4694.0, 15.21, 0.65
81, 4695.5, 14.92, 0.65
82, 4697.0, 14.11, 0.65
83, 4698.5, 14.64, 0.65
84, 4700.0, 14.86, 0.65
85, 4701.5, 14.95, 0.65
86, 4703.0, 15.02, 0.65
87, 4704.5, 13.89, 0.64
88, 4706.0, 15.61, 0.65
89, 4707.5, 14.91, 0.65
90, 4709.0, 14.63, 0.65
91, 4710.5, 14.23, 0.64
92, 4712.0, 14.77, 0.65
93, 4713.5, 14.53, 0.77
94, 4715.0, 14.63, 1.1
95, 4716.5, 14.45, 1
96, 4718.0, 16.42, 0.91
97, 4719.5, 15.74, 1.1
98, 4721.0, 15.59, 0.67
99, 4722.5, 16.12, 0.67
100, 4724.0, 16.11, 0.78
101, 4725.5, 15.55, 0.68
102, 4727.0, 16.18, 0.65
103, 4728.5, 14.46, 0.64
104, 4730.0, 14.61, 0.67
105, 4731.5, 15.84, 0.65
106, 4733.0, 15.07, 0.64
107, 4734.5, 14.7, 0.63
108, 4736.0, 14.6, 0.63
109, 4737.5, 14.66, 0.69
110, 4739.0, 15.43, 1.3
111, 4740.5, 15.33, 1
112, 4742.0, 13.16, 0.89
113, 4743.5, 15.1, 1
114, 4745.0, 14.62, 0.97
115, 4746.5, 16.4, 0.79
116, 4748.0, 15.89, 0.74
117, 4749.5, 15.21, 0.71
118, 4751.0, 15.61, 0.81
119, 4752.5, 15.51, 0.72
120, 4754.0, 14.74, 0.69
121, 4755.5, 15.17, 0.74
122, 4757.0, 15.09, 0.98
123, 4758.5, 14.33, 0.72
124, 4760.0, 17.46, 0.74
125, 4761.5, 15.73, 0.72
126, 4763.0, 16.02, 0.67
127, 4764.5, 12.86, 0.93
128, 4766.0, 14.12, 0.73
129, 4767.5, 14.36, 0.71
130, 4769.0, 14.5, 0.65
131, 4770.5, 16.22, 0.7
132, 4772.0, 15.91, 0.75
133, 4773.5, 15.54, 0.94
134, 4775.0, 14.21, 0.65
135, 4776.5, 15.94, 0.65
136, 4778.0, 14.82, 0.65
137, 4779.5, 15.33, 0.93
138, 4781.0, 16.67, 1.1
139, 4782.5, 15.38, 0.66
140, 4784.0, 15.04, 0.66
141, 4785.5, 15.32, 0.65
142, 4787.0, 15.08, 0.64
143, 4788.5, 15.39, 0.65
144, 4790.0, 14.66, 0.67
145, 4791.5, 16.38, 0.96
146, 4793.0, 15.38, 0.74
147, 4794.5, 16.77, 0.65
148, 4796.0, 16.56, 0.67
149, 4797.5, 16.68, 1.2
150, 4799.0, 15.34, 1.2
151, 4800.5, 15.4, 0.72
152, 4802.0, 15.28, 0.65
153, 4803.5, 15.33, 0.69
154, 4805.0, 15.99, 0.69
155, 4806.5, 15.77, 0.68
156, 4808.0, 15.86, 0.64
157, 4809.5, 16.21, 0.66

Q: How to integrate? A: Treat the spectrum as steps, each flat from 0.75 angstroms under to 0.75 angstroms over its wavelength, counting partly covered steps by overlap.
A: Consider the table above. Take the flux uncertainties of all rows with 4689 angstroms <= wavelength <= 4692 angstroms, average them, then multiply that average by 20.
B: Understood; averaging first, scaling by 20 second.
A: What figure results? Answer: 13.0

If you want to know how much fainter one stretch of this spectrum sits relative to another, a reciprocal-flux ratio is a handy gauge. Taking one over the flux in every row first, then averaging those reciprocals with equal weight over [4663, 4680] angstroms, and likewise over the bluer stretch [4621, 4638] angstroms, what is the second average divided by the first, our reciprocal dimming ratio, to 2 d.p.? 0.97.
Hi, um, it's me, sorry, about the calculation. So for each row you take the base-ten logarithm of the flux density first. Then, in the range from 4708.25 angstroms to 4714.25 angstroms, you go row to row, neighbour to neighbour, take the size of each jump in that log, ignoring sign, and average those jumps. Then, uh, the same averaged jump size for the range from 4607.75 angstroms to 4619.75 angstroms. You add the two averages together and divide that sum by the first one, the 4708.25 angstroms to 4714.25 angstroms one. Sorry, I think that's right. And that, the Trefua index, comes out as 2.73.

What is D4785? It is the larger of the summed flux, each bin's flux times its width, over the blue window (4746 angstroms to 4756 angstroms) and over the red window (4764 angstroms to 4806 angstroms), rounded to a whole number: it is 646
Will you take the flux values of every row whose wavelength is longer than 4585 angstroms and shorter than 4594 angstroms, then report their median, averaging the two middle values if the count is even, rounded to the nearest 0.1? 15.4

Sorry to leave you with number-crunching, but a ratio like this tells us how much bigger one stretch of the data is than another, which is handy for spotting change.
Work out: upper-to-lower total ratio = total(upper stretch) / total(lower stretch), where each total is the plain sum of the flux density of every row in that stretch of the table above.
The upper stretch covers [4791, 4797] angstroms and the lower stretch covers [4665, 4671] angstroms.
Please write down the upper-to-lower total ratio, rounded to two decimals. 1.07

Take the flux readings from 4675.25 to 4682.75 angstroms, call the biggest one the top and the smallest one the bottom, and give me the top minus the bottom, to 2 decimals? 2.01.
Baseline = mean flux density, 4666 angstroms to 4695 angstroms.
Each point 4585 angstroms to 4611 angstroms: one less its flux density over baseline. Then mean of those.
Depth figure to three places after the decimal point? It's -0.002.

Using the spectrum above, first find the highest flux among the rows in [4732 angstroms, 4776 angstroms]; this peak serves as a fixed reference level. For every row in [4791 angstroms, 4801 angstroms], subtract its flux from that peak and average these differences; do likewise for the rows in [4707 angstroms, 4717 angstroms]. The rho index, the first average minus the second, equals -1.5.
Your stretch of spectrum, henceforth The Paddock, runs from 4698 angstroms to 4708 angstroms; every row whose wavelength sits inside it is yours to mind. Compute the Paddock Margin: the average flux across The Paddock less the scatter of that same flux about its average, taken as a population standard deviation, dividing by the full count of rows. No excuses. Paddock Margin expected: 14.4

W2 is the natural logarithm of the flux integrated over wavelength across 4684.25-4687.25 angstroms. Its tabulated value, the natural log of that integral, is 3.85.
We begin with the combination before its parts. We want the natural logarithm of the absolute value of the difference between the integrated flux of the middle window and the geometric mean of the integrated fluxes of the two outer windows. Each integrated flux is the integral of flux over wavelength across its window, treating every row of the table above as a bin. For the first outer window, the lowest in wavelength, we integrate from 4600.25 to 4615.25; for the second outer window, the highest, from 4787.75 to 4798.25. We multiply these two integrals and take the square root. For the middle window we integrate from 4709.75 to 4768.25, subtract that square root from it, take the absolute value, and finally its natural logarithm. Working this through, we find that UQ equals 6.5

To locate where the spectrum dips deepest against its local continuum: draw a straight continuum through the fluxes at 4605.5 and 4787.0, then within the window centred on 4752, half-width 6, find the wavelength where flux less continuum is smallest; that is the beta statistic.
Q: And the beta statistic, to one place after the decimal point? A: 4754.0 angstroms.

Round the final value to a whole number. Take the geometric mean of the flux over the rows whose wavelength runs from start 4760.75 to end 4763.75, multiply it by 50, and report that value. 794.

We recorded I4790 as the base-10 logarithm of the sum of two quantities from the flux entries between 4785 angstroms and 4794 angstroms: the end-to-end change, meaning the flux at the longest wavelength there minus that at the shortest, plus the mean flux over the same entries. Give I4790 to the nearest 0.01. 1.19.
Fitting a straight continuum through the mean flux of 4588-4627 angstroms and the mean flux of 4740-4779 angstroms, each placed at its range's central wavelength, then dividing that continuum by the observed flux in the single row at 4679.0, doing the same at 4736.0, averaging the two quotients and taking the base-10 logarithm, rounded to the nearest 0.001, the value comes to 0.018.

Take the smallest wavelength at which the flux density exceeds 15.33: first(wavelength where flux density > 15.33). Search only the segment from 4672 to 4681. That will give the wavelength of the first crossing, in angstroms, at 4676.0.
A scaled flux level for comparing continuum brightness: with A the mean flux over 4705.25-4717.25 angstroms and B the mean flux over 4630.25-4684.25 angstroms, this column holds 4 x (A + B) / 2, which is 59.8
